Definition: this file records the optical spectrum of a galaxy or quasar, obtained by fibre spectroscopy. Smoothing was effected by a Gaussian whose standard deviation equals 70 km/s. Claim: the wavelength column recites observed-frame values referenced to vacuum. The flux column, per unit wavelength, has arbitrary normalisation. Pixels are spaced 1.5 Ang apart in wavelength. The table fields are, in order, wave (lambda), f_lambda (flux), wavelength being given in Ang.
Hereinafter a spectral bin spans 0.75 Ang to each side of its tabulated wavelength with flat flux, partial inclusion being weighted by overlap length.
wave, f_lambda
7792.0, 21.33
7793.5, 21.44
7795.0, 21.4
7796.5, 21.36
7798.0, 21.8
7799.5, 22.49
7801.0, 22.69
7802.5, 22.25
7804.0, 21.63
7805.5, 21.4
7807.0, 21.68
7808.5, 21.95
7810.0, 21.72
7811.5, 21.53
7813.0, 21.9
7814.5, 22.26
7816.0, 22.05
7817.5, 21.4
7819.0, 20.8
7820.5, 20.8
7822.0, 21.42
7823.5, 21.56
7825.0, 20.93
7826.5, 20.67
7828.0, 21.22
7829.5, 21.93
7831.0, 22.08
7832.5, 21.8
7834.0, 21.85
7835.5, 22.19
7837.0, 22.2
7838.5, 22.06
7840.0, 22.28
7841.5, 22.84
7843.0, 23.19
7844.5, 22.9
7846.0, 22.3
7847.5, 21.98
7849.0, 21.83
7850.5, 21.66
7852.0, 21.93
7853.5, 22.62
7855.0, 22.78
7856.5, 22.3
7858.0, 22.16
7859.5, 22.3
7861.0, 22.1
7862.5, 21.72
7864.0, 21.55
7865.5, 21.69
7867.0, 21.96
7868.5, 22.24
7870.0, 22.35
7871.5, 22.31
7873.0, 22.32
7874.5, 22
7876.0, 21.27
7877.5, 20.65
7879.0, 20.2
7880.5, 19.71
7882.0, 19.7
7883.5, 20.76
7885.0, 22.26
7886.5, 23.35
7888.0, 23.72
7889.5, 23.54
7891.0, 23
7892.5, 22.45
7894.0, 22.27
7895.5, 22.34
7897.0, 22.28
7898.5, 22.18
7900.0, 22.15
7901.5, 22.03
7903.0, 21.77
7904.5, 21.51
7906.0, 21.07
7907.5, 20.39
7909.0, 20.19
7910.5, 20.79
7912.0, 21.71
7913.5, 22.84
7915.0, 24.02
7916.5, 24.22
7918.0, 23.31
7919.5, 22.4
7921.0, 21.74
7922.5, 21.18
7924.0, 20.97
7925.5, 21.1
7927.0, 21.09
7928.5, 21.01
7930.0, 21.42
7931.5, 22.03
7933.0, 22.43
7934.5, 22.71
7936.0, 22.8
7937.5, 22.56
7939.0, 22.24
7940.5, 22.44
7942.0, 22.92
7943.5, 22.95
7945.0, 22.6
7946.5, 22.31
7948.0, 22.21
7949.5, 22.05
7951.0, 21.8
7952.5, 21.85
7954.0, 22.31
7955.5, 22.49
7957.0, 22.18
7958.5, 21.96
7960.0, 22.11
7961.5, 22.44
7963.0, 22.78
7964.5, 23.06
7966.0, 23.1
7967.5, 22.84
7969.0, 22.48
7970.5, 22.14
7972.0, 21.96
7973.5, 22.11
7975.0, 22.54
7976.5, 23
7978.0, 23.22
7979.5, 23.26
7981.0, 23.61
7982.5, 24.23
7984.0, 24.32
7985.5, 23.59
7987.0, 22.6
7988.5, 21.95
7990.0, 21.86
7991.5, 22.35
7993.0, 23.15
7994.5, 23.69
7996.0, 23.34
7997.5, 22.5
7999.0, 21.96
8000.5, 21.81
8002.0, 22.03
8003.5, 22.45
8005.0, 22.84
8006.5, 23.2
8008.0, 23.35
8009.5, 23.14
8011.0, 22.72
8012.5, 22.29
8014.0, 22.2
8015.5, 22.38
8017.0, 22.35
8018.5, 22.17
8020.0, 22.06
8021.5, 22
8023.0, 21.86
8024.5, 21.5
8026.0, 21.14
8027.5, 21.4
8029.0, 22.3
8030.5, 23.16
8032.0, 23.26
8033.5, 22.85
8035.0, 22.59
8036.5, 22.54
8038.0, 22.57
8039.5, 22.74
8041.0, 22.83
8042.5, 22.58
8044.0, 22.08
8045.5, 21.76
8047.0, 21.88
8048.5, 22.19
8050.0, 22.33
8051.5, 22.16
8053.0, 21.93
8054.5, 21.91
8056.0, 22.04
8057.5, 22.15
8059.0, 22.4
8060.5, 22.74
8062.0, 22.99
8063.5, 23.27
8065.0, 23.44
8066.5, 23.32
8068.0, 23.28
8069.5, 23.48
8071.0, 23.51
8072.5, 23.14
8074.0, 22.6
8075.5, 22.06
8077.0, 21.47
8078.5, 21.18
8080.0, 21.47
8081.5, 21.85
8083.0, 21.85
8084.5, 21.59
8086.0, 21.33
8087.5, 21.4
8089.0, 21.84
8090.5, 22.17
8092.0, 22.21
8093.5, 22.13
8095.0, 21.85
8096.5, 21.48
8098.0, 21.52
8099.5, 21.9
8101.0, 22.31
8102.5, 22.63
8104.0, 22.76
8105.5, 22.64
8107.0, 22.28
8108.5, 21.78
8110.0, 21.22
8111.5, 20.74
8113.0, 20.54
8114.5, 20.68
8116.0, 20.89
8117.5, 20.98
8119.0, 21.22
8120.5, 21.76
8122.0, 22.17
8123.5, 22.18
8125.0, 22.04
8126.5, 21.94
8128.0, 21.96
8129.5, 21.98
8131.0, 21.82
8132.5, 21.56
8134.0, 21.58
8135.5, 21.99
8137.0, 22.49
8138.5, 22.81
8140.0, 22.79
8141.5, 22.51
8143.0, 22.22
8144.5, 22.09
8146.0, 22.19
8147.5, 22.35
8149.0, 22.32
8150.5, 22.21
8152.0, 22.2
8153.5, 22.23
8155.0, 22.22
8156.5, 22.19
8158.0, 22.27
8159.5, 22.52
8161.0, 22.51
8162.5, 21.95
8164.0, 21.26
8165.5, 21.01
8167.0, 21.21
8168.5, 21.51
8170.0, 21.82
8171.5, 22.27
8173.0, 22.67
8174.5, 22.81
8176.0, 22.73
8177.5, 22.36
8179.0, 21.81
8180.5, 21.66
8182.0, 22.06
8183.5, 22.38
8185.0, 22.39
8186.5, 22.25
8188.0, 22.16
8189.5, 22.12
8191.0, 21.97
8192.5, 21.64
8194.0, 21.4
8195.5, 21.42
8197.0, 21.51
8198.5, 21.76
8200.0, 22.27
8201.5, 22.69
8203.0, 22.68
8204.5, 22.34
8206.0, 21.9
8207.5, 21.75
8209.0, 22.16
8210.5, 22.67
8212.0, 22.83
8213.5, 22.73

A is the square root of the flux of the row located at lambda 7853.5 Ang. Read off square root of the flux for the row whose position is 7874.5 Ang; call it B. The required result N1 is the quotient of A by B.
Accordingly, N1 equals 1.01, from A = 4.76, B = 4.69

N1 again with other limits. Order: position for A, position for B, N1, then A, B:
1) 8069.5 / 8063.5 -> 1.00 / 4.85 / 4.82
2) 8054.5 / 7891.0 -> 0.98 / 4.68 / 4.80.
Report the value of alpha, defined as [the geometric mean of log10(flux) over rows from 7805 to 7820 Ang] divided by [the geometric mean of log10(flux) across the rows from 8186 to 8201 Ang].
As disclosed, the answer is 1.00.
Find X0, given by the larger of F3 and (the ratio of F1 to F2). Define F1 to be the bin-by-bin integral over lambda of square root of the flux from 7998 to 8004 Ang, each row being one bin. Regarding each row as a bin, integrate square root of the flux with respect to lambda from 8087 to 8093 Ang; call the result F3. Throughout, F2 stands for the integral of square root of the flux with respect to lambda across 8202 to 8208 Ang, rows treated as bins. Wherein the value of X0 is 28.1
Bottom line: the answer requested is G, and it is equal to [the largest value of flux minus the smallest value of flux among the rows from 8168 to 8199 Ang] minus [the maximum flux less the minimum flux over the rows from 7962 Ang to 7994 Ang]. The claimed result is -1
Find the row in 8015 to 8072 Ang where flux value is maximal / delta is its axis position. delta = 8071.0 Ang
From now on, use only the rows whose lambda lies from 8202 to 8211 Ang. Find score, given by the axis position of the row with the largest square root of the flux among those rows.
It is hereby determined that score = 8203.0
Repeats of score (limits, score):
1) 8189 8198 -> 8189.5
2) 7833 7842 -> 7841.5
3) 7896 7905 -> 7897.0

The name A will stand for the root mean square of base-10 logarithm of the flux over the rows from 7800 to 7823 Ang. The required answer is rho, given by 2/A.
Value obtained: 1.50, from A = 1.34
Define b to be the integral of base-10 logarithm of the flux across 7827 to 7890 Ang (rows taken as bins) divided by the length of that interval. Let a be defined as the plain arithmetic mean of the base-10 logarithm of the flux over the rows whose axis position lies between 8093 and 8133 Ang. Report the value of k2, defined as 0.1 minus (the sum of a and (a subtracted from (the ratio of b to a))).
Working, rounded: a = 1.34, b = 1.34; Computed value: -0.904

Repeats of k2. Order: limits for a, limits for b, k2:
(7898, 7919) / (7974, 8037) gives -0.909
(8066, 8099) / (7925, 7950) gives -0.901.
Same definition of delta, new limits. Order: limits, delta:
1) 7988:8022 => 7994.5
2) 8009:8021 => 8009.5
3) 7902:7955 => 7916.5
